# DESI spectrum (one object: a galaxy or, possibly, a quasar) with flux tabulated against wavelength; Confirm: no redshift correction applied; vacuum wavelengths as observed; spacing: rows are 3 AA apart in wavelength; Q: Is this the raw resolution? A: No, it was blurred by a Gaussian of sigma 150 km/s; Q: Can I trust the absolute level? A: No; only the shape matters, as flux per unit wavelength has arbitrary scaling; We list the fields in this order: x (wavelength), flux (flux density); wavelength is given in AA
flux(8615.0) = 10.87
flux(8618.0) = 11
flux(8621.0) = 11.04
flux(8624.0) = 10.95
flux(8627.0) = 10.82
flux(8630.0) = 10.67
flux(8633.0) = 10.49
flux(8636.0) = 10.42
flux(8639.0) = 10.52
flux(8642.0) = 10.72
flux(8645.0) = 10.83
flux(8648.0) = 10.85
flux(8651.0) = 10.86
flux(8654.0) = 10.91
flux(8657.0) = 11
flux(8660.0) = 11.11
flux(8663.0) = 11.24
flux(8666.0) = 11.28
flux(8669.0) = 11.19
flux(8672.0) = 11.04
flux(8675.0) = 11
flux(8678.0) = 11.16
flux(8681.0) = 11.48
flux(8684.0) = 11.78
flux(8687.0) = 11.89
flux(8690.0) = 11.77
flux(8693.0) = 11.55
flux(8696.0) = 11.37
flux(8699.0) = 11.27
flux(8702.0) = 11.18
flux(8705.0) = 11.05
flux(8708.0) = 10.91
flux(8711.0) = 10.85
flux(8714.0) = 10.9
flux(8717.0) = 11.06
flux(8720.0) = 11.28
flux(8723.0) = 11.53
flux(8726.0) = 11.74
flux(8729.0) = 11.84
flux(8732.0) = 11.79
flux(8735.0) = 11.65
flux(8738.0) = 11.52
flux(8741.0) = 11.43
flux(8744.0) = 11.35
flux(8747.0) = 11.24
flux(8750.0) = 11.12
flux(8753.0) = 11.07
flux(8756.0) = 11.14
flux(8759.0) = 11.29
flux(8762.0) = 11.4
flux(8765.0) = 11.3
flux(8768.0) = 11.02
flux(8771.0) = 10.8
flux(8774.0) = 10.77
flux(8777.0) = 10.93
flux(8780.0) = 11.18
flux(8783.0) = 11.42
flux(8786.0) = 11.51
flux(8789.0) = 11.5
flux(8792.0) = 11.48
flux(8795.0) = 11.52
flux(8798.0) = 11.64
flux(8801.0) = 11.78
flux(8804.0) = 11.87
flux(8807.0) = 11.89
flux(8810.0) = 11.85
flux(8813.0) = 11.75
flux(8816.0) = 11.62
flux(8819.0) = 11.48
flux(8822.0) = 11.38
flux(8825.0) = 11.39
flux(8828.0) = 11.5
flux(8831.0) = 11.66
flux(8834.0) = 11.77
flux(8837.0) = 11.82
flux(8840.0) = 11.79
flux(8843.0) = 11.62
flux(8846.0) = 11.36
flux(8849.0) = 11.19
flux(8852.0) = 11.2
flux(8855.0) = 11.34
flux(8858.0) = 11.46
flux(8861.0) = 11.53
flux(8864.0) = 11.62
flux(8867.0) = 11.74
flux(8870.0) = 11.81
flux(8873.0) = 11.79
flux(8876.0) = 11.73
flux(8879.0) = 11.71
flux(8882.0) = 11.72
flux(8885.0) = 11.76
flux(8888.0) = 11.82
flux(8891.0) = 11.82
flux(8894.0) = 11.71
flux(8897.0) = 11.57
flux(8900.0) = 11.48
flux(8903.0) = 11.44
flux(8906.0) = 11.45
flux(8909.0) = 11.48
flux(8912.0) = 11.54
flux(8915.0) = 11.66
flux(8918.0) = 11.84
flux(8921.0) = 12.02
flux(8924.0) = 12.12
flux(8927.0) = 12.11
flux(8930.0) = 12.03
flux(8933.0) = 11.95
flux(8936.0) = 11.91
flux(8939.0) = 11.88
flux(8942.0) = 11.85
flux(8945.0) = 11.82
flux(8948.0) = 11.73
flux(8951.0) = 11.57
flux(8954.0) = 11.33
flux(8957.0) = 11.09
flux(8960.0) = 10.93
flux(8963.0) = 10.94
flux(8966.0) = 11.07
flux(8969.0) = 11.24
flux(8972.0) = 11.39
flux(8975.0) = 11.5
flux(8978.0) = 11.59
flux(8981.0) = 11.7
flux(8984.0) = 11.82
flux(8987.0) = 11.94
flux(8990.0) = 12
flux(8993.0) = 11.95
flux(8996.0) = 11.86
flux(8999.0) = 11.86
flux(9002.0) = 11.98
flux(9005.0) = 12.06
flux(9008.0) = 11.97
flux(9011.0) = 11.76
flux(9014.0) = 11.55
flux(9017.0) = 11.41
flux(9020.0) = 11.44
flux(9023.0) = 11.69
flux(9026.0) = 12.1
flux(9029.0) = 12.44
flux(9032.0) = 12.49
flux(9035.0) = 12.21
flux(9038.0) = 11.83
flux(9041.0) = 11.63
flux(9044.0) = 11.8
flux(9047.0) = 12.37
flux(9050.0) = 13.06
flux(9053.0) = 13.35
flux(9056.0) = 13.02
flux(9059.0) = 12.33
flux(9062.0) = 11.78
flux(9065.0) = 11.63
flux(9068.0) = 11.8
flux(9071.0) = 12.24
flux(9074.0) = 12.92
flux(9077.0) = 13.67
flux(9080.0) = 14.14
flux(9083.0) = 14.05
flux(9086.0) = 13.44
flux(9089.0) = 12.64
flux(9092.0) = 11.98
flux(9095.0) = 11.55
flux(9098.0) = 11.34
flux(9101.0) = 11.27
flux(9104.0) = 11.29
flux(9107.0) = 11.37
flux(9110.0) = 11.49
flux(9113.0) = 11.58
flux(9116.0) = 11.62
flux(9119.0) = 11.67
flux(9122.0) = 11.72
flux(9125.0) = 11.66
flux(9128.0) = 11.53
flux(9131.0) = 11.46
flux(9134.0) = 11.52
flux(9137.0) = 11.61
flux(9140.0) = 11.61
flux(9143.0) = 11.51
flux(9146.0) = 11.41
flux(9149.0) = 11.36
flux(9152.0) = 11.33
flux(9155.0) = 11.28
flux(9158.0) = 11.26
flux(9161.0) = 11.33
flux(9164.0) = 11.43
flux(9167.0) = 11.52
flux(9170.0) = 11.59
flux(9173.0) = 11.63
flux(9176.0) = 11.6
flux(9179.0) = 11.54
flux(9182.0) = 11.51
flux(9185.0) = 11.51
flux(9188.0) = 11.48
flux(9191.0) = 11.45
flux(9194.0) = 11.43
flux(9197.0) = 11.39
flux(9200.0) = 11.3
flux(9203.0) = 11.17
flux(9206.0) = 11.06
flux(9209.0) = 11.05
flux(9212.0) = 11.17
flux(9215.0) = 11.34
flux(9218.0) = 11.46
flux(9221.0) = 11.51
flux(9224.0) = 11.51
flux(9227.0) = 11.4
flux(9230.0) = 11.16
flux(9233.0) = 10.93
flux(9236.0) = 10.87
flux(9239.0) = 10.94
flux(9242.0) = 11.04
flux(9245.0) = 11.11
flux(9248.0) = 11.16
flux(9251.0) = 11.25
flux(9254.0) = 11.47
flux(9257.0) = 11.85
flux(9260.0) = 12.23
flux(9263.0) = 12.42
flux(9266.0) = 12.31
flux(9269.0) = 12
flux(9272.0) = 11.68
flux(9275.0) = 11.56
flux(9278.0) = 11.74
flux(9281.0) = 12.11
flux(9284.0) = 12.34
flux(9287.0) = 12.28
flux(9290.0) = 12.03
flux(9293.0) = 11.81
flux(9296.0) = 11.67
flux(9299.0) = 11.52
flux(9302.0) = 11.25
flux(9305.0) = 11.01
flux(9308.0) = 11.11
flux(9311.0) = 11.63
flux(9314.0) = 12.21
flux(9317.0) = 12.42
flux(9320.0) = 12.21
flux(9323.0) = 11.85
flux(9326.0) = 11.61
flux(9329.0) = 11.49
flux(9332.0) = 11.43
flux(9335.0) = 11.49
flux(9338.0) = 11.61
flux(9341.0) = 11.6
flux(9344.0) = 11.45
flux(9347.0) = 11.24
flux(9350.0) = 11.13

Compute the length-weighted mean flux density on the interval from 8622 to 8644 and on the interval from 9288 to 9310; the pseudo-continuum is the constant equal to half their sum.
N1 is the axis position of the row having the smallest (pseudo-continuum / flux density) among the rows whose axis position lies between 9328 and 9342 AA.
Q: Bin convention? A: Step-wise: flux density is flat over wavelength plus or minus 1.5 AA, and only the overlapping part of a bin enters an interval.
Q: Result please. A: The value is 9338.0 AA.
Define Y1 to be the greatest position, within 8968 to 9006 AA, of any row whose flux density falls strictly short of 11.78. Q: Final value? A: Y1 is 8981.0 AA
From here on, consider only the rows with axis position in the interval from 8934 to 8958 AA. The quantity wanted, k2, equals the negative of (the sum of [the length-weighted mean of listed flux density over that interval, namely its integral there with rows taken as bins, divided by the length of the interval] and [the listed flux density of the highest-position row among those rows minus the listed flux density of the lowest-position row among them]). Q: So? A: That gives -10.8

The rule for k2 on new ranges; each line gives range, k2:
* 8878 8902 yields -11.5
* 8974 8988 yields -12.1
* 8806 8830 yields -11.2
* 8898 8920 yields -11.9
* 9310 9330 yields -11.8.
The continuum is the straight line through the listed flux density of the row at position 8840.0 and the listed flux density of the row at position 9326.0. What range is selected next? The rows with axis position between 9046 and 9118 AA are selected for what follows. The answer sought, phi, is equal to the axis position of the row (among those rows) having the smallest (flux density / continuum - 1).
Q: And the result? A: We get 9101.0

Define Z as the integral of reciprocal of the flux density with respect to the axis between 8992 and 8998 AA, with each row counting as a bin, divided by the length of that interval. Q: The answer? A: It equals 0.0841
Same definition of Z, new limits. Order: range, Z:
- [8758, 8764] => 0.0881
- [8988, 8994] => 0.0835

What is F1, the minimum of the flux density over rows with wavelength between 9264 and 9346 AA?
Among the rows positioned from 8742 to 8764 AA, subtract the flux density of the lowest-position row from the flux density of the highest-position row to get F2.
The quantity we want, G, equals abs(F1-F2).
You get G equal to 11.0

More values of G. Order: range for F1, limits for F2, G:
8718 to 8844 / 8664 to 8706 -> 11.0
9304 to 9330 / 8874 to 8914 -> 11.2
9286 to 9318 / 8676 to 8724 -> 10.6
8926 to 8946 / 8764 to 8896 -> 11.4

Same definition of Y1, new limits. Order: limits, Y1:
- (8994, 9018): 9017.0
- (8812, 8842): 8834.0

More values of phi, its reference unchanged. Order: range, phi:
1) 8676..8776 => 8774.0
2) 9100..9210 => 9209.0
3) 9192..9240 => 9236.0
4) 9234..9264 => 9236.0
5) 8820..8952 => 8849.0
